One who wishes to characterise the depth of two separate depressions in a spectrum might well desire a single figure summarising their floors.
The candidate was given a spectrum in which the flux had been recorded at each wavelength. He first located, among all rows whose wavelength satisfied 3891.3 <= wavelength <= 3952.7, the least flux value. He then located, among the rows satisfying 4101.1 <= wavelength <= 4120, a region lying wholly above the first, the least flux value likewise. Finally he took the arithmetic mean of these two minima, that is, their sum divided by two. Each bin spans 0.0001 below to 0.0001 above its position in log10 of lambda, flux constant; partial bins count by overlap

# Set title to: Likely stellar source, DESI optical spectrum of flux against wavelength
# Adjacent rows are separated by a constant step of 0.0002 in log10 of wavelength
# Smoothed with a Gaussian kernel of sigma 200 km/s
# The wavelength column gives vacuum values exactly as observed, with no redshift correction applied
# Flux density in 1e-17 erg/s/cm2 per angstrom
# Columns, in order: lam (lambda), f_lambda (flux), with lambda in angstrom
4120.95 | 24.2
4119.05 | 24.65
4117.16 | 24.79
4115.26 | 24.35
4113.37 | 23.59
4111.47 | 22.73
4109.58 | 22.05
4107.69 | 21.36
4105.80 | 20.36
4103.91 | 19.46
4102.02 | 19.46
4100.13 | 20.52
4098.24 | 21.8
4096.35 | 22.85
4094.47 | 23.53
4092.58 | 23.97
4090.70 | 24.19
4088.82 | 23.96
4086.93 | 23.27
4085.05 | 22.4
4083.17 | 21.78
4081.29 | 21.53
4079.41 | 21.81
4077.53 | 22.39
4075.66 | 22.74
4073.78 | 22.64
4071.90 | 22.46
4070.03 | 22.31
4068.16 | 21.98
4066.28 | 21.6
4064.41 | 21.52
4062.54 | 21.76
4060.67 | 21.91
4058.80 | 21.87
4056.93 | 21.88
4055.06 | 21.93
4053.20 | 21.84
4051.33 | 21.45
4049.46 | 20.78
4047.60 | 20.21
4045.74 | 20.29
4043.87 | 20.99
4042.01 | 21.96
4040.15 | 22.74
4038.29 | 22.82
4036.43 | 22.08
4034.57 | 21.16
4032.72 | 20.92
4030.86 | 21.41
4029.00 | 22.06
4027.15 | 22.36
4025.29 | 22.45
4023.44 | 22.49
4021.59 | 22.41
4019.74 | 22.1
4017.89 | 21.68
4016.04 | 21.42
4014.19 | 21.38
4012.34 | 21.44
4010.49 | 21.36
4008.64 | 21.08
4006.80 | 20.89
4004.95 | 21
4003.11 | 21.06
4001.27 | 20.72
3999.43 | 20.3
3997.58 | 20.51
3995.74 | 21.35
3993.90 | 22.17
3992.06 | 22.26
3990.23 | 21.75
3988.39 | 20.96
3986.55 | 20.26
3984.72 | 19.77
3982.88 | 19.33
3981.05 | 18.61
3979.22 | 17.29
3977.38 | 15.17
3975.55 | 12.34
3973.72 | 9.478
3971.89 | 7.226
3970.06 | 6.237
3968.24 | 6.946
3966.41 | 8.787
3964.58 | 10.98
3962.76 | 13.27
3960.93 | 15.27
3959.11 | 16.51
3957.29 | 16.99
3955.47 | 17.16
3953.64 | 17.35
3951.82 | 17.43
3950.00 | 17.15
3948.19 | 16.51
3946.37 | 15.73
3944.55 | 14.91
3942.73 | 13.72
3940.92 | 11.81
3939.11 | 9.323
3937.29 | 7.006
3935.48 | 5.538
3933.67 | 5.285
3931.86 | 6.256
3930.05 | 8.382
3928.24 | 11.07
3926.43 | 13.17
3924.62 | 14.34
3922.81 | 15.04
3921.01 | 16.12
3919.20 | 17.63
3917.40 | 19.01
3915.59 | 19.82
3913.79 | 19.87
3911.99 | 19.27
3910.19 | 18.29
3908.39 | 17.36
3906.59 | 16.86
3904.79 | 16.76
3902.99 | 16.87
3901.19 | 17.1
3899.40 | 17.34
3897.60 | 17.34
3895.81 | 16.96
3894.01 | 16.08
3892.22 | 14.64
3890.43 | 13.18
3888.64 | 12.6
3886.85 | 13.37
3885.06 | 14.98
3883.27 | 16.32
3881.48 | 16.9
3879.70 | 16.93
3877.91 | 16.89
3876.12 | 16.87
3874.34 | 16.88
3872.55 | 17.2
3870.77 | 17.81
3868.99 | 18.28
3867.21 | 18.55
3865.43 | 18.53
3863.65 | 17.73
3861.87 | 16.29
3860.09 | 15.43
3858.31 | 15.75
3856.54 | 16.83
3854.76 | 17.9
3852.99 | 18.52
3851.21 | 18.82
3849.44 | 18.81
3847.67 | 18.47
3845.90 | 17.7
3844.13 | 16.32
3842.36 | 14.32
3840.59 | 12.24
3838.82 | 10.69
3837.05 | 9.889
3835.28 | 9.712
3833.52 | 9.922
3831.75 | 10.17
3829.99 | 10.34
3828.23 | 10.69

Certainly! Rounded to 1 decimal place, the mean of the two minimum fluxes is 12.4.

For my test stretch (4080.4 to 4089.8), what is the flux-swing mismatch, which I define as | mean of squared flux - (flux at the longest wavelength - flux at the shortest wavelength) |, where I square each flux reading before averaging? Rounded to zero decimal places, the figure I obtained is 509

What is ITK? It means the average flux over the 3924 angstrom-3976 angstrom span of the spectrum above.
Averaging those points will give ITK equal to 12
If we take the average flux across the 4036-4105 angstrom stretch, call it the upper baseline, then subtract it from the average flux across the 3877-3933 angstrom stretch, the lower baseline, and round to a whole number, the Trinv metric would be -6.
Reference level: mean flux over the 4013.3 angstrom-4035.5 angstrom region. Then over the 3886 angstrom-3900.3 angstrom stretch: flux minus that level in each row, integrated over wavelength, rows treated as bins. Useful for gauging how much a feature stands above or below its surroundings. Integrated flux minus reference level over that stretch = -95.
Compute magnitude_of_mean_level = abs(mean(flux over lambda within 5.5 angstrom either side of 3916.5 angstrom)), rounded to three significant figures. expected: 18.6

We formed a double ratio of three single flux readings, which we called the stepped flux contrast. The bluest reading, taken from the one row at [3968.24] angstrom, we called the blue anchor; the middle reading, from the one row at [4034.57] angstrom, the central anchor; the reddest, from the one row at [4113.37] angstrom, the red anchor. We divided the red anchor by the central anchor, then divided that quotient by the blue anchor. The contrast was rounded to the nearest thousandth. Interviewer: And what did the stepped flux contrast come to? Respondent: 0.161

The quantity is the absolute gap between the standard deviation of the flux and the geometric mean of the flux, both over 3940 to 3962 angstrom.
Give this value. 14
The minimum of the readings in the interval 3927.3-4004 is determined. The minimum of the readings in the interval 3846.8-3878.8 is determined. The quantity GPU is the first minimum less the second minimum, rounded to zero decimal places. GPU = -10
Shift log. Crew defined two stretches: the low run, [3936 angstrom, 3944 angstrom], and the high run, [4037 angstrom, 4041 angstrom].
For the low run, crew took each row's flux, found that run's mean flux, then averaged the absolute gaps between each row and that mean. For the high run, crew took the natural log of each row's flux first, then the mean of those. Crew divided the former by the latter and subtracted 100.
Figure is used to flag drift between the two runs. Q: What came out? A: -99.26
